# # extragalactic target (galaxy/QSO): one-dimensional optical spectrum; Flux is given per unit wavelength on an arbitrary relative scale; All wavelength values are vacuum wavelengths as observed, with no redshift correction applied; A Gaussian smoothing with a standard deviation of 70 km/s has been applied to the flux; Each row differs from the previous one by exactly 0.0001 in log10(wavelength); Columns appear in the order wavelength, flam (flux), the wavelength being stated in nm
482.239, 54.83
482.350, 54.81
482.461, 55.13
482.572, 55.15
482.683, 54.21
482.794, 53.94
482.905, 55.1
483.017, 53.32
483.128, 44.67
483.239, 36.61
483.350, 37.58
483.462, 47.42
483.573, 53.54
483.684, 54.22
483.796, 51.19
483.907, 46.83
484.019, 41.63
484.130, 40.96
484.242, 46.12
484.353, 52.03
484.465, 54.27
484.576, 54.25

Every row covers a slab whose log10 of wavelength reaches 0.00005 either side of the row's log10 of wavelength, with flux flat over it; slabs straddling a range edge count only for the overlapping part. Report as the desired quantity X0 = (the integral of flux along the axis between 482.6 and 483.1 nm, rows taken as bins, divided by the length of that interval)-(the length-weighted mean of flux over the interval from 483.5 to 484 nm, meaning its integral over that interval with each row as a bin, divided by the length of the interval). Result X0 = 3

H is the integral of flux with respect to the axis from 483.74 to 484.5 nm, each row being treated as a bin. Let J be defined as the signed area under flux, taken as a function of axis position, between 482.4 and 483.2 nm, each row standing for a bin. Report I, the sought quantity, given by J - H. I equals 6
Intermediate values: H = 36.0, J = 42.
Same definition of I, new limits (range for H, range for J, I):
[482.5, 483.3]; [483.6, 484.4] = -2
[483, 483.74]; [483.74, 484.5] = 2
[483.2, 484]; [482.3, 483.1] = 6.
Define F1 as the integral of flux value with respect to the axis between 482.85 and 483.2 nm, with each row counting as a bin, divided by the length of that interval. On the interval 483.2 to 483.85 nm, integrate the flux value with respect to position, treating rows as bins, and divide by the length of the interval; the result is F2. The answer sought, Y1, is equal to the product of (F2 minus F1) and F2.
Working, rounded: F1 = 50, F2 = 47.0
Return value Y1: -155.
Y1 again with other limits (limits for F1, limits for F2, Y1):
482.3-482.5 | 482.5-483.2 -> -134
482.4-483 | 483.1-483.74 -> -406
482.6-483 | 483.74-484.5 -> -329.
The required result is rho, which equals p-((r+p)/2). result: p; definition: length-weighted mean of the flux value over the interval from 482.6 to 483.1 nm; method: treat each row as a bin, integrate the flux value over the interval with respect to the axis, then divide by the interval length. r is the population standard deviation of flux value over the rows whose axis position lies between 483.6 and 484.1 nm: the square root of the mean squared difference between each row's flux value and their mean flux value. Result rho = 24.5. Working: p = 53.7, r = 4.7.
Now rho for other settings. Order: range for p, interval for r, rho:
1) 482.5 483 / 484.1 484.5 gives 24.6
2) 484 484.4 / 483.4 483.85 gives 21.4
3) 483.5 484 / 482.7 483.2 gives 23.2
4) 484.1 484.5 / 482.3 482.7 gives 24.0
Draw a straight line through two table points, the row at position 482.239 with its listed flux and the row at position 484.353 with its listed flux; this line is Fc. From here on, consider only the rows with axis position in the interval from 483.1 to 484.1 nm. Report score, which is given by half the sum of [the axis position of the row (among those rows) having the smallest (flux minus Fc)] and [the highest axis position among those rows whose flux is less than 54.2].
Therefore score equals 483.63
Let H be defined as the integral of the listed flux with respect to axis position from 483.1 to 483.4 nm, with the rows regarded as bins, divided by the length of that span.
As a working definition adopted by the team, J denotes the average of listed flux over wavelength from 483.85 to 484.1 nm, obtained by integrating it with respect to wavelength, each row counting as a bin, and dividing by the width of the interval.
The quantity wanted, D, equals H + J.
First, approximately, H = 39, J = 44.0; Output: 83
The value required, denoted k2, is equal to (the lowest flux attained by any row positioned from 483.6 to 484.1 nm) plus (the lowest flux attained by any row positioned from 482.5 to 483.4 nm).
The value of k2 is 78.2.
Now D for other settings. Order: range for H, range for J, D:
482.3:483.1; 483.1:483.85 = 101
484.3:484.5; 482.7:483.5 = 100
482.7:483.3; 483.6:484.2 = 96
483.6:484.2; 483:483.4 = 89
